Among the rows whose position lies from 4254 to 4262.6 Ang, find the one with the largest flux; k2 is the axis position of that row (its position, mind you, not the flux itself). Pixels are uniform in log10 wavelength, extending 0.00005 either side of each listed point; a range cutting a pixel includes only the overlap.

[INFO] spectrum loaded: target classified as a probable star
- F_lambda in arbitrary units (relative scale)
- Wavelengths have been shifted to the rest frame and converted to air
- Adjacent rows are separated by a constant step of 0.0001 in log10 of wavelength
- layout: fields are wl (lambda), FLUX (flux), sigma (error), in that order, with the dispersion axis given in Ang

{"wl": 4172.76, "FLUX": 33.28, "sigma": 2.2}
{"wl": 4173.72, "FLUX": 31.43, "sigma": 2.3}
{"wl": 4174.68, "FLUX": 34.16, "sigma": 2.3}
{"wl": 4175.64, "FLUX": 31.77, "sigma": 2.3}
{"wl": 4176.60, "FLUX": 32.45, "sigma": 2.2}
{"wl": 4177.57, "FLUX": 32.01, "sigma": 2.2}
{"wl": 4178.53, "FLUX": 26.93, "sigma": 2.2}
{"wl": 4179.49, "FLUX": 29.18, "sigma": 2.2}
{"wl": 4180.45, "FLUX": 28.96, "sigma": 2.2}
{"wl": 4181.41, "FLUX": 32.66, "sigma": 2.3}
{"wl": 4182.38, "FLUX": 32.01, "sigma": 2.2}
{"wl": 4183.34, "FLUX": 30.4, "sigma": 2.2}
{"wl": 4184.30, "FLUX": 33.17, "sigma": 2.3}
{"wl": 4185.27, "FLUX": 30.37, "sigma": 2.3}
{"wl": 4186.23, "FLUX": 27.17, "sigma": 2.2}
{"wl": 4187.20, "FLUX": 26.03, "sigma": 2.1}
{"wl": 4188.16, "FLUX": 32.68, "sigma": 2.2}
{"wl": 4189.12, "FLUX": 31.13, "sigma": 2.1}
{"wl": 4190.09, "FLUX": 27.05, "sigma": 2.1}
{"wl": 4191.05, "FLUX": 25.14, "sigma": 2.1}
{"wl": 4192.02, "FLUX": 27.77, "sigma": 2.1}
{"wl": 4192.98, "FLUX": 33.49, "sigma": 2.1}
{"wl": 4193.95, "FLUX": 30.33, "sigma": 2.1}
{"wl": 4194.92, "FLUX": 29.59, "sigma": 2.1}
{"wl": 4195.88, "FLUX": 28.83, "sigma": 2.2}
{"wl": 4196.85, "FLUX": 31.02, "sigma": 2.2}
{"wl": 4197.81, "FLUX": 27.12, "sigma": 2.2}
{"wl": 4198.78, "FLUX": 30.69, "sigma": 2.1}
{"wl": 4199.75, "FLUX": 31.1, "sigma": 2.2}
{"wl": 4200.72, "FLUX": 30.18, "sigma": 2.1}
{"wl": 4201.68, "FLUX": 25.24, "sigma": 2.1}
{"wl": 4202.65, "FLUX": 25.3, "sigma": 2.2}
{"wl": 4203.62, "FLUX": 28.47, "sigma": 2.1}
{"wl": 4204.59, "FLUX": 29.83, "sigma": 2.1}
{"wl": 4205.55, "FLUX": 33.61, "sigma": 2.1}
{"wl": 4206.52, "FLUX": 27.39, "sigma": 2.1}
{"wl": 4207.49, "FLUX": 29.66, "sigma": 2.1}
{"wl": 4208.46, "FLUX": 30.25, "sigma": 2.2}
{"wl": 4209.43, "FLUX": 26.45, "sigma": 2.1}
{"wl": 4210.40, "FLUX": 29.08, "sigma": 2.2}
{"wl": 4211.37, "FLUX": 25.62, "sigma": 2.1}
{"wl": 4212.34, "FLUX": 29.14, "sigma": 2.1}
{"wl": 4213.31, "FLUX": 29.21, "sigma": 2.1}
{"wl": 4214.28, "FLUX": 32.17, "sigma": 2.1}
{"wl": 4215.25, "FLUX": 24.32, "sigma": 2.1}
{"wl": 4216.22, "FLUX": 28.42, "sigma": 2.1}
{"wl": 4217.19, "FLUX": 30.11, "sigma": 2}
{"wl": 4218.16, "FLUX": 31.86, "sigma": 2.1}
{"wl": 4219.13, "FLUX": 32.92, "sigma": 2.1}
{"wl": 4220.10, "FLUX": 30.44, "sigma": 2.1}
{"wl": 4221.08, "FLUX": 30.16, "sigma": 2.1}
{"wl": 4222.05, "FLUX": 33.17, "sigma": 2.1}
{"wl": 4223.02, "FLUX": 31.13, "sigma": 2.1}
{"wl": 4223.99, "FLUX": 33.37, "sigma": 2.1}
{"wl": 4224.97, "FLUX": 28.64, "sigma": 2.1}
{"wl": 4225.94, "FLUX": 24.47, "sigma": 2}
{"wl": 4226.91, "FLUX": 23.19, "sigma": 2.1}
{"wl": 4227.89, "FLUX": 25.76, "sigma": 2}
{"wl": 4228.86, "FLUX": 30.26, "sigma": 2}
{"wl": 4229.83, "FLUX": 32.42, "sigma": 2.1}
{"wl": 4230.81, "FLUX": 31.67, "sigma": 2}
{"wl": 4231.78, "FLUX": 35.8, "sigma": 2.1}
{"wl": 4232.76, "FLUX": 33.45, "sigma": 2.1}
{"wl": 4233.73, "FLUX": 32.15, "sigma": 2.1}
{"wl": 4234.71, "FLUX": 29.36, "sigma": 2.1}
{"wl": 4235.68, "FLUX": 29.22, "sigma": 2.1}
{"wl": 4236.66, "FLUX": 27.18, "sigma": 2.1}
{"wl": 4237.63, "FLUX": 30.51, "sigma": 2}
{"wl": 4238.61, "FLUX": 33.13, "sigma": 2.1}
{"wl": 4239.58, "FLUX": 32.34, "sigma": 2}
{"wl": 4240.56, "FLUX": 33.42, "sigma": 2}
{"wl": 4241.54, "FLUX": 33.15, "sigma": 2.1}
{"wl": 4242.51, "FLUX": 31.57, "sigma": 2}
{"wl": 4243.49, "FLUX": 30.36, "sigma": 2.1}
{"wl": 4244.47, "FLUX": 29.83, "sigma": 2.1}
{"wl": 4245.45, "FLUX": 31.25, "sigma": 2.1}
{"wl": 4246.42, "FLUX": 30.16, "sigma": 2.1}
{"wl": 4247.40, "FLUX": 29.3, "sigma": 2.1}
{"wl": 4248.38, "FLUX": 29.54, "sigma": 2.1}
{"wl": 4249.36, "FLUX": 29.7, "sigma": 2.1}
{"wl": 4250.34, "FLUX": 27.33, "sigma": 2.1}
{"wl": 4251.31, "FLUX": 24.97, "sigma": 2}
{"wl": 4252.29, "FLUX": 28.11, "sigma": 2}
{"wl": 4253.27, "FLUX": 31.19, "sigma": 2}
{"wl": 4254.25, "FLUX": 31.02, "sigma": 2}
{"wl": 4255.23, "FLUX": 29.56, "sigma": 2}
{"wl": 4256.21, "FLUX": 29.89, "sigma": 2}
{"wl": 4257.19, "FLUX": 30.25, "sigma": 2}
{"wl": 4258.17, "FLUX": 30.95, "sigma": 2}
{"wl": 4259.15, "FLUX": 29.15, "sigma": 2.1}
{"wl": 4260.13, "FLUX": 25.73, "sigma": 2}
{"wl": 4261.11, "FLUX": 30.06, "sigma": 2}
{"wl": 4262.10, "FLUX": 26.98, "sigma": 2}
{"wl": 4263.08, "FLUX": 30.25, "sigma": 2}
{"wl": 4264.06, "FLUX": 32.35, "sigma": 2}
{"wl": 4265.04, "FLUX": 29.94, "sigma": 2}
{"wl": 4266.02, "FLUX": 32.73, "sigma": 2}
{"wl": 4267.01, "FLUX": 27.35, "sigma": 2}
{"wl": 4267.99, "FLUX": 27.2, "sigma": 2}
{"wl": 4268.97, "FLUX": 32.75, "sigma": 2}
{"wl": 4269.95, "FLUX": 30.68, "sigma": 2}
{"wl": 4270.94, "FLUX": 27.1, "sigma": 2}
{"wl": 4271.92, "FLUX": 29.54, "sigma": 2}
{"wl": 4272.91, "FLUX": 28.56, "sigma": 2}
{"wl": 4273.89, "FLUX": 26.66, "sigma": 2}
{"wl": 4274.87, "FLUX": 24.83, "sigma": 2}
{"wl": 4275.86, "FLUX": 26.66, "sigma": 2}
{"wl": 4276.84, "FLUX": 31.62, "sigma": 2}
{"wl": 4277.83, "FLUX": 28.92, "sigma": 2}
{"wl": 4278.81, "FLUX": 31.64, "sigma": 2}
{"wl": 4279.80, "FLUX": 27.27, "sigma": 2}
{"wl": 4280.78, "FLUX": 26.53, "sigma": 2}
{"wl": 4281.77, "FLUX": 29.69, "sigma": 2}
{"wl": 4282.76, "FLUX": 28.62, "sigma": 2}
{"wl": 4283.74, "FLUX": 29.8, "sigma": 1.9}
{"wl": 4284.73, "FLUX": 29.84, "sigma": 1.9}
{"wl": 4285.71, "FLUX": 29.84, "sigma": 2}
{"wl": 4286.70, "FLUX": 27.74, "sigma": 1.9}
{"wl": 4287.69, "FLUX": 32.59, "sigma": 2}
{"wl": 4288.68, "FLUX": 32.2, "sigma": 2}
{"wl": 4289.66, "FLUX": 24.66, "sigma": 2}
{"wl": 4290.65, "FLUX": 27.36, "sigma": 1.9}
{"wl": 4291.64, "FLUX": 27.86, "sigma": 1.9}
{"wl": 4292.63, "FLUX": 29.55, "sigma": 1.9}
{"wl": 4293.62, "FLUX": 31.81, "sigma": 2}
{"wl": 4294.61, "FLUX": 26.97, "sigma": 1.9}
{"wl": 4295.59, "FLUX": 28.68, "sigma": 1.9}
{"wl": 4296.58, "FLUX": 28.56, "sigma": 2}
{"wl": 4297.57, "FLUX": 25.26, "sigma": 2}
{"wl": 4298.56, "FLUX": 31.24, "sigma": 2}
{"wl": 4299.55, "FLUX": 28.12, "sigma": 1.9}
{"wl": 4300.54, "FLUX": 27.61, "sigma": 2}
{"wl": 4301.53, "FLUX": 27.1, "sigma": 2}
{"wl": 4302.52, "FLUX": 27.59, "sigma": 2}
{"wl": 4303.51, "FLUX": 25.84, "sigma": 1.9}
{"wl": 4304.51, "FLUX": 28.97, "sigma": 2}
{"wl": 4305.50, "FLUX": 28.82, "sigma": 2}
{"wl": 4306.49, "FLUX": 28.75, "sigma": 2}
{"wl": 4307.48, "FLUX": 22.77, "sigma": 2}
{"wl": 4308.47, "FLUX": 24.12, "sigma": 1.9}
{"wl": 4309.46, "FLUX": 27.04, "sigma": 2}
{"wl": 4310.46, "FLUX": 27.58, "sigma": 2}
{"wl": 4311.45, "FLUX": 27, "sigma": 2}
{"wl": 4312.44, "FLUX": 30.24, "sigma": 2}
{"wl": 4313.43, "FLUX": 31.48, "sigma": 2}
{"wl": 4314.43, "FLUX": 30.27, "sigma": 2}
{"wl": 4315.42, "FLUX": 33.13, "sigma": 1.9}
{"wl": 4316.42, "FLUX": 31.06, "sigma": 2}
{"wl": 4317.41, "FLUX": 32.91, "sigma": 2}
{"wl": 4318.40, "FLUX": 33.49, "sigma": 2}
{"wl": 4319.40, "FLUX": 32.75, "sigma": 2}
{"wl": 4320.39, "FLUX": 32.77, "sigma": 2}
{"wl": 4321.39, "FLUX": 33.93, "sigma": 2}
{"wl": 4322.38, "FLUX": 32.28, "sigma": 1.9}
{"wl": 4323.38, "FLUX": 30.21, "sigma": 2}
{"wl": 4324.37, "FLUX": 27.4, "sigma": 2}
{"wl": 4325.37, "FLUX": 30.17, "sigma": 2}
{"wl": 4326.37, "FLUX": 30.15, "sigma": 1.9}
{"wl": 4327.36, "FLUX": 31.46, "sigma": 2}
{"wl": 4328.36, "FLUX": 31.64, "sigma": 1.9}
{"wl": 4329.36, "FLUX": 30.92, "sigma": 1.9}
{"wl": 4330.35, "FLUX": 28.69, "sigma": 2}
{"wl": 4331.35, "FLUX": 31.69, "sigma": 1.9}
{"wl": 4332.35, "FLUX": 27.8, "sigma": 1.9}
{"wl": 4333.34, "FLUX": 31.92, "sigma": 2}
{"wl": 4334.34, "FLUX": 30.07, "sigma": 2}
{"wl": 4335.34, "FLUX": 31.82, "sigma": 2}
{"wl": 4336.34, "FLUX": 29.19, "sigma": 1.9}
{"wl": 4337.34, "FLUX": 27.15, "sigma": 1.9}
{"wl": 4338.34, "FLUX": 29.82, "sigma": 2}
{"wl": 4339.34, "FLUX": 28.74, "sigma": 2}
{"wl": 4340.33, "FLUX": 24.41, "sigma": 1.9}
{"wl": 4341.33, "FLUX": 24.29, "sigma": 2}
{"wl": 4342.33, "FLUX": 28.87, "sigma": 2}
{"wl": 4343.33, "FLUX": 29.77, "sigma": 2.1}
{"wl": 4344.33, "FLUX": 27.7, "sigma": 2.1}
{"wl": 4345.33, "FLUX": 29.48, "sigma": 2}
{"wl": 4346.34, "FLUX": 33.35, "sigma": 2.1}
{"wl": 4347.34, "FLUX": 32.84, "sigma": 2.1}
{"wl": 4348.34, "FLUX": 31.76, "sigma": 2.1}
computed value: 4254.25 Ang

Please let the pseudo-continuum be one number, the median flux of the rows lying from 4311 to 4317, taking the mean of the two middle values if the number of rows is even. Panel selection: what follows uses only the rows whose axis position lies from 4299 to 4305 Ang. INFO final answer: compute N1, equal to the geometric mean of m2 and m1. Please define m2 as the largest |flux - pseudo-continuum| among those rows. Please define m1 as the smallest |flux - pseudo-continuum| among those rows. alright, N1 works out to 2.9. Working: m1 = 1.7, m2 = 4.8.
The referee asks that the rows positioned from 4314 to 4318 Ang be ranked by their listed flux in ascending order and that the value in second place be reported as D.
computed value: 31.06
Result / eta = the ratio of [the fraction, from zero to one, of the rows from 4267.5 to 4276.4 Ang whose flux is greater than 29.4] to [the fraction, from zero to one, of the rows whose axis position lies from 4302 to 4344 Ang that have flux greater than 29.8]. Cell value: 0.64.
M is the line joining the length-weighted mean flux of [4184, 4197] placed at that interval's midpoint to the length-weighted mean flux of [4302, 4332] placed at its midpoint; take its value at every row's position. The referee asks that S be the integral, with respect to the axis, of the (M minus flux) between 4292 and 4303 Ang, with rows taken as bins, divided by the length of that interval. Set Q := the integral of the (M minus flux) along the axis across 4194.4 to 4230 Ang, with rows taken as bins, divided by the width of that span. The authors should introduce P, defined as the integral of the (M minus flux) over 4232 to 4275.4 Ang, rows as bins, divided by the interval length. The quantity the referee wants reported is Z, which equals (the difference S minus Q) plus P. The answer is 0.8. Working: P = -0.18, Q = 0.34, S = 1.36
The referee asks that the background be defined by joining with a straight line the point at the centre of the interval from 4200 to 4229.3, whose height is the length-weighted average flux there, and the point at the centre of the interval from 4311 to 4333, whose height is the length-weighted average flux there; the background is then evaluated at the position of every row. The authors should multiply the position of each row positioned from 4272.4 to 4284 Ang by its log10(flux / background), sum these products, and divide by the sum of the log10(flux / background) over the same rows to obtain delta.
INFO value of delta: 4277.2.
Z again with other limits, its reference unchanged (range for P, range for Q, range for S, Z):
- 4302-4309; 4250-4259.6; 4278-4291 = 3.4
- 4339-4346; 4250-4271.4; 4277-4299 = 2.6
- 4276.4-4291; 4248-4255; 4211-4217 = 0.9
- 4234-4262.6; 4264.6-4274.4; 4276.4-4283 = -0.1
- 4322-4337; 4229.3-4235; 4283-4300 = 3.3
